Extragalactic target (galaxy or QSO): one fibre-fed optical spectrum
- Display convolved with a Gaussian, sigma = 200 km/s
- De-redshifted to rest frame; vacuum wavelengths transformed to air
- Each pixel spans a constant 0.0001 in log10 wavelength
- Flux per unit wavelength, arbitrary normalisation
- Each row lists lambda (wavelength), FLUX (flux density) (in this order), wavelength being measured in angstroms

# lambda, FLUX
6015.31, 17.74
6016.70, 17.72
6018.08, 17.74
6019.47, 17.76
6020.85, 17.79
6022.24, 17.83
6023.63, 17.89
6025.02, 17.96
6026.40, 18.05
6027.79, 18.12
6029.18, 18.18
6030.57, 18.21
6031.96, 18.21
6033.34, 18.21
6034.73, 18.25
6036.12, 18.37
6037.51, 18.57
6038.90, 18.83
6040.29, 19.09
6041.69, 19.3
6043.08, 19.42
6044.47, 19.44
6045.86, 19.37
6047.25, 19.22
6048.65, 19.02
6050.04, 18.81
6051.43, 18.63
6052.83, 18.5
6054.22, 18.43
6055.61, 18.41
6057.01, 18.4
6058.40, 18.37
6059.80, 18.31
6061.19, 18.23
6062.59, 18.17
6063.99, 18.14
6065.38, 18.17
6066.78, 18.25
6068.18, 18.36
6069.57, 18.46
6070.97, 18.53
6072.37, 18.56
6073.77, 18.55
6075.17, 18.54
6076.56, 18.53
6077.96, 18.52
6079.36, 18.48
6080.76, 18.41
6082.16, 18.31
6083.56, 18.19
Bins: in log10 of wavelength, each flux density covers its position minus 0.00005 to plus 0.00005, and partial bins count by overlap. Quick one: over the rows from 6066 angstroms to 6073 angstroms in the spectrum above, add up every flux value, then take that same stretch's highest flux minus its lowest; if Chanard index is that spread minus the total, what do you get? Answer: -92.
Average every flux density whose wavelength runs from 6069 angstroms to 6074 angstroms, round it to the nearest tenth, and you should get 18.5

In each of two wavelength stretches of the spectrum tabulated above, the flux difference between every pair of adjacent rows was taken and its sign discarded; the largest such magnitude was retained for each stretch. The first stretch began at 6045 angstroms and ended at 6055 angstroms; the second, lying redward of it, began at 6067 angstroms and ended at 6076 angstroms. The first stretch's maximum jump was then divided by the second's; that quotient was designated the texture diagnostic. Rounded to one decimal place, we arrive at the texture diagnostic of 2.1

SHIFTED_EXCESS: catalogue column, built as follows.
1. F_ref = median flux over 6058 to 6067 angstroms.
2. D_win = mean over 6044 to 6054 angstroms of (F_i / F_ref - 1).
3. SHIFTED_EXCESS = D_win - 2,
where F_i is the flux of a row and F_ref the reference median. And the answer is -1.96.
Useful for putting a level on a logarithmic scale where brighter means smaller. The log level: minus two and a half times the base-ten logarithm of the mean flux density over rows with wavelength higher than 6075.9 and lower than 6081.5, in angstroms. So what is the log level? -3.167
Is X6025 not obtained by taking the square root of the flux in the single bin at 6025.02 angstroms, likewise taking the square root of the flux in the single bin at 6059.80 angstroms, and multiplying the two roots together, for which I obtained 18.1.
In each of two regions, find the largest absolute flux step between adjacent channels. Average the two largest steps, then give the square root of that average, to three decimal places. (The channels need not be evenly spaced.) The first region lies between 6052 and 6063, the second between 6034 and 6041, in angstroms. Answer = 0.412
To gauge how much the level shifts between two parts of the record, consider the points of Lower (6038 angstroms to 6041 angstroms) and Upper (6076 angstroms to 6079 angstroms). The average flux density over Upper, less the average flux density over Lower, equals -0.4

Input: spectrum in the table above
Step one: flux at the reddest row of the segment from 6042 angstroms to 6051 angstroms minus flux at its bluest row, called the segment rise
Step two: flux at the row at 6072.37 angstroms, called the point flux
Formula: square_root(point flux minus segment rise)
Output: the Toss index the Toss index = 4.38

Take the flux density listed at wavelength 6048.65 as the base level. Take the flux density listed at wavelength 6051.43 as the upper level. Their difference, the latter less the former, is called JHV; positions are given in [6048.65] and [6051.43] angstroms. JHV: -0.4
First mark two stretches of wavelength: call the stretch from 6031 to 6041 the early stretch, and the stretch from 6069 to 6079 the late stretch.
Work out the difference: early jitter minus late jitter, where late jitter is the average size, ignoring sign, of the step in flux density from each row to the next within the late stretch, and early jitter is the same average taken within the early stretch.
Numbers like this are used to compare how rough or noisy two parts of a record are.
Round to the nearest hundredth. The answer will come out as 0.12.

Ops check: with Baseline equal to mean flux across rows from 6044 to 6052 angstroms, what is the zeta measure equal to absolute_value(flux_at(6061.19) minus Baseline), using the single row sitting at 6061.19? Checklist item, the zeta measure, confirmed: 0.9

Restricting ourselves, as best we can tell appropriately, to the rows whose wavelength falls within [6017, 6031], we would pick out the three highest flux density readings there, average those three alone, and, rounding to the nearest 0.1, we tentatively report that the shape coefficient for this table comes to 18.2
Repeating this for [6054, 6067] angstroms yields 18.4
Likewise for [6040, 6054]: 19.4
